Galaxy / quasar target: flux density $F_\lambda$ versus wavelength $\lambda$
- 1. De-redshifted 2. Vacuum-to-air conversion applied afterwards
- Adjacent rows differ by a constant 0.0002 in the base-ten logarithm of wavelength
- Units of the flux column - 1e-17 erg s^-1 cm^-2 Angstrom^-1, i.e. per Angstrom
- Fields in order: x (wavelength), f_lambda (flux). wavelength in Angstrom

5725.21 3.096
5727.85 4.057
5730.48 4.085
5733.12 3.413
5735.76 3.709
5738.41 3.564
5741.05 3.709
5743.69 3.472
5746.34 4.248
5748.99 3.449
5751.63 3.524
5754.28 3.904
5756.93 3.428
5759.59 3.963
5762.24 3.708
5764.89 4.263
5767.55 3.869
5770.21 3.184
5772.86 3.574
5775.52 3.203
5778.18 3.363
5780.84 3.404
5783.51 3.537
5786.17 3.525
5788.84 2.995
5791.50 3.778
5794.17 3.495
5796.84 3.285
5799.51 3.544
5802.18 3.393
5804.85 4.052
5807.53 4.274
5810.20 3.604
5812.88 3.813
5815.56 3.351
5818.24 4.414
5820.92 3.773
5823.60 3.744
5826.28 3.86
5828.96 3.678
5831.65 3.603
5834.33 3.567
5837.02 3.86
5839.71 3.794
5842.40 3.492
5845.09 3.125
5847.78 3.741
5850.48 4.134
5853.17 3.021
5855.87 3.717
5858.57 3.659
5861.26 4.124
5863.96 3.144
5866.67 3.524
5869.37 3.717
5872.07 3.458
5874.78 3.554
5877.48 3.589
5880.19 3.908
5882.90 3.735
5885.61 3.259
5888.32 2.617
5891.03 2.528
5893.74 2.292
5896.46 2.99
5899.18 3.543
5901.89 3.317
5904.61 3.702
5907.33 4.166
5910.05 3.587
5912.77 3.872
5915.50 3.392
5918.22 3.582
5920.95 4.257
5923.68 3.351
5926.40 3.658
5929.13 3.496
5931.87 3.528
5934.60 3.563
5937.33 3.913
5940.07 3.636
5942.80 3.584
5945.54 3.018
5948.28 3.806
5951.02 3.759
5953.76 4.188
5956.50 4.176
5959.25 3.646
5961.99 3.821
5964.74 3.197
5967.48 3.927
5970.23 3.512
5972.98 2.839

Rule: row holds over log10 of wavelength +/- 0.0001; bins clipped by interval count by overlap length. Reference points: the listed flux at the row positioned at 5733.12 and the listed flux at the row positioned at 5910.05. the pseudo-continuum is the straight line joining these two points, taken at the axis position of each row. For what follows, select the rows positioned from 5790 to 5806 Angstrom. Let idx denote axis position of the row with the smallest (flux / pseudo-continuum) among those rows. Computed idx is 5796.84 Angstrom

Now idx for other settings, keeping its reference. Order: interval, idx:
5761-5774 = 5770.21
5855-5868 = 5863.96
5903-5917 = 5915.50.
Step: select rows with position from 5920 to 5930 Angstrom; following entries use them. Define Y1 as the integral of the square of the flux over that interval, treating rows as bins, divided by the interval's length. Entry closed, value 13.6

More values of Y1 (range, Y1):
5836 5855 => 13.1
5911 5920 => 13.3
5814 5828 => 14.7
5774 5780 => 10.9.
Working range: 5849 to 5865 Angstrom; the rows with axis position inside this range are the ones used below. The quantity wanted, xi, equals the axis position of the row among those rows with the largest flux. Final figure 5850.48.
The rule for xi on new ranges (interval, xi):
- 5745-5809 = 5807.53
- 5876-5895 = 5880.19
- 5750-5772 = 5764.89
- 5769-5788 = 5772.86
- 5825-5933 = 5920.95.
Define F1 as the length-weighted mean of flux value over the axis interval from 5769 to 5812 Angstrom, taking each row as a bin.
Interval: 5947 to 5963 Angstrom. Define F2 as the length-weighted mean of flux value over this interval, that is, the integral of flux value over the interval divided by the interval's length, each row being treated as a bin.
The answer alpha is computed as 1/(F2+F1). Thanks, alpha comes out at 0.135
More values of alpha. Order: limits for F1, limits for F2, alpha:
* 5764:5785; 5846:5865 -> 0.139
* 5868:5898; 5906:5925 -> 0.143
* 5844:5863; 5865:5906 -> 0.144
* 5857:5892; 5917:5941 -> 0.140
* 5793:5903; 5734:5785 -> 0.139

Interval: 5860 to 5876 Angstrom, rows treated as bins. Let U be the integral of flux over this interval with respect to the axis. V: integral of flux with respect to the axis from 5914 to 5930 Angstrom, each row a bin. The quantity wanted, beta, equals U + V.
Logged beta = 115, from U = 57.3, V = 58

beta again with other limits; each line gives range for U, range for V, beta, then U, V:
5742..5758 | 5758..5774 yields 119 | 58.8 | 60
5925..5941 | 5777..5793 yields 113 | 58.1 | 55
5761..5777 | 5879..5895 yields 107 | 58.1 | 49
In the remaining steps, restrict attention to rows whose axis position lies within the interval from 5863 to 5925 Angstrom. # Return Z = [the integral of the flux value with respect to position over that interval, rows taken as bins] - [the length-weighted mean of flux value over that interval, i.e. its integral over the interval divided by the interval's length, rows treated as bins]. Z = 209.9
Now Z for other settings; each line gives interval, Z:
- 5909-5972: 227.4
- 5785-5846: 219.4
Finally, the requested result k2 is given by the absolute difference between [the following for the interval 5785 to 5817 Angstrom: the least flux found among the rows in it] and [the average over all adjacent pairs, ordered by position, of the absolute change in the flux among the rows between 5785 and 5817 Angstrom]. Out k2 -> 2.59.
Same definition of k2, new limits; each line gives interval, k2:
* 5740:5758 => 2.97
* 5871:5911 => 1.94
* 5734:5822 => 2.60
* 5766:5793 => 2.65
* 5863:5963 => 1.96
